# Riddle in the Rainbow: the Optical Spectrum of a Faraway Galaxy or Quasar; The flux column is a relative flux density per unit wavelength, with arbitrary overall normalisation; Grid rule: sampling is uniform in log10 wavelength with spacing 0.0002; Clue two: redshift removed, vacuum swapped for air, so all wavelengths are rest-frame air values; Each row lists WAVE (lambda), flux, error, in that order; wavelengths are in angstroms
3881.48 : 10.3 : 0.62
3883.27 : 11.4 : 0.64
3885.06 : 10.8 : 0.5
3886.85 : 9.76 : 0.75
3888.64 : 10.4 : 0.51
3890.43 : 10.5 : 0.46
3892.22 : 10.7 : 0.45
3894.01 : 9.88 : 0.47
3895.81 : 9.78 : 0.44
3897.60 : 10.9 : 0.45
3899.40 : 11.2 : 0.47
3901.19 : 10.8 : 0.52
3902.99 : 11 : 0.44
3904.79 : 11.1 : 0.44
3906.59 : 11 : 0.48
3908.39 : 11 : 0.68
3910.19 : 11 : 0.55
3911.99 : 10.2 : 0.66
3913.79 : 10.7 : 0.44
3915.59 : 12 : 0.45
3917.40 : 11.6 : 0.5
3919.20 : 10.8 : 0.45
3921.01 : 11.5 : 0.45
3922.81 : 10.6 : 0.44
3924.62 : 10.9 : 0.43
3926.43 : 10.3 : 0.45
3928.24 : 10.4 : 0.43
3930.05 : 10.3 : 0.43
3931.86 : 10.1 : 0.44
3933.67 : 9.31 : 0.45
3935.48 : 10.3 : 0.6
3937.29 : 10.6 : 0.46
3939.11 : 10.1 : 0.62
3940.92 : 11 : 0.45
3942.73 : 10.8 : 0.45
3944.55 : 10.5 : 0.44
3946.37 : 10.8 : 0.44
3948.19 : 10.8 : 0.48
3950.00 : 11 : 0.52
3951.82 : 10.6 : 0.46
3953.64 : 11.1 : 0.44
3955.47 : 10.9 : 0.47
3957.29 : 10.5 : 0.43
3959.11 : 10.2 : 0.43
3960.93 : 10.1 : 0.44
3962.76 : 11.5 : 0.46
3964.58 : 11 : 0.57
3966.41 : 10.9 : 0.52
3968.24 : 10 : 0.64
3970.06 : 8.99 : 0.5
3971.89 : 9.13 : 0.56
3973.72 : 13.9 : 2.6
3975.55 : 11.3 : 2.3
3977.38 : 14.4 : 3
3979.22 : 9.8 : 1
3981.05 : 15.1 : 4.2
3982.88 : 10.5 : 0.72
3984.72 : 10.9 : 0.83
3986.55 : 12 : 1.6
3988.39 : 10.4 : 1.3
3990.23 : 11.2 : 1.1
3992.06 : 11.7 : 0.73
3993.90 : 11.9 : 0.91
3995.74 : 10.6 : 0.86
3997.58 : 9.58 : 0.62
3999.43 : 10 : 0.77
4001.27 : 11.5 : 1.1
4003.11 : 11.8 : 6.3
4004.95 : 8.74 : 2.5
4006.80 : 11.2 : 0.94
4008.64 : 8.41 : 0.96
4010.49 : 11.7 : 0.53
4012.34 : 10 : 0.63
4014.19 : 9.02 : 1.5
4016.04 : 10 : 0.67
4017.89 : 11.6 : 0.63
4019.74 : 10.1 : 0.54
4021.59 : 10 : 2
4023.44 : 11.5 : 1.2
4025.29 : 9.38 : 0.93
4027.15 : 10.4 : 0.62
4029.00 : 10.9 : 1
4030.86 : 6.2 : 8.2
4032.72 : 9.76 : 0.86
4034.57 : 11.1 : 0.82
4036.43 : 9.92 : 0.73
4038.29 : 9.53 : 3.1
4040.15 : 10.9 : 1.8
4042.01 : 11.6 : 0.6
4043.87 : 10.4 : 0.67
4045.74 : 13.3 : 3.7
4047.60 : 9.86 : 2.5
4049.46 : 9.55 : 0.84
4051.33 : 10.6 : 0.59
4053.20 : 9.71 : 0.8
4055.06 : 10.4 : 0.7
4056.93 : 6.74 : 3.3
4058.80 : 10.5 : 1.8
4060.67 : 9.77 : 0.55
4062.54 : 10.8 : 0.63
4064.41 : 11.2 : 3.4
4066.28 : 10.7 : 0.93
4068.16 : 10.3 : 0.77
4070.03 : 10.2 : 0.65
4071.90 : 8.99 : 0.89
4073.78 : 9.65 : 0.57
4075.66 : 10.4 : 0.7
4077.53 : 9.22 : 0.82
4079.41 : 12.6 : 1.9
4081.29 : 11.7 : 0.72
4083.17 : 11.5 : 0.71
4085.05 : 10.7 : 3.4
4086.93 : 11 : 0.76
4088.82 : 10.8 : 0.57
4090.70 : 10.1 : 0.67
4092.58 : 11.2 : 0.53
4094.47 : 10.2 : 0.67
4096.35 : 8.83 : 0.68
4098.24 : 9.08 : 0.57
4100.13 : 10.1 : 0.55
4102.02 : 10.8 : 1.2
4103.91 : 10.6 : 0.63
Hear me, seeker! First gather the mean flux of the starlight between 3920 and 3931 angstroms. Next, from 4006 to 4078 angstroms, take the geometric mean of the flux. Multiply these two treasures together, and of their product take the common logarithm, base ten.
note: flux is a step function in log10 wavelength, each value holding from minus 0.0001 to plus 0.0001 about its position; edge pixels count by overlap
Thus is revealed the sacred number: 2.030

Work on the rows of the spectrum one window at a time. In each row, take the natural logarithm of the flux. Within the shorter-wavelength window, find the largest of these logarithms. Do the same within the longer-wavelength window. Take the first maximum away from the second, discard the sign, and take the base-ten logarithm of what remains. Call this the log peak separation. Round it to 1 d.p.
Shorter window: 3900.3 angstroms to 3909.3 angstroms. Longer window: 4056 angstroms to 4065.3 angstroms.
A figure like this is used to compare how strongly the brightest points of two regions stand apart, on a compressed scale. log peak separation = -2.0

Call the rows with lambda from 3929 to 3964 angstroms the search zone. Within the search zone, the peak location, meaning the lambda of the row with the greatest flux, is 3962.76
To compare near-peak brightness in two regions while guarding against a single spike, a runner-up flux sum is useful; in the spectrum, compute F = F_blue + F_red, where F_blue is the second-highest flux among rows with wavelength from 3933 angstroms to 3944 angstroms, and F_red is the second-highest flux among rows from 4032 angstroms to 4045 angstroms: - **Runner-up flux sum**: 21.9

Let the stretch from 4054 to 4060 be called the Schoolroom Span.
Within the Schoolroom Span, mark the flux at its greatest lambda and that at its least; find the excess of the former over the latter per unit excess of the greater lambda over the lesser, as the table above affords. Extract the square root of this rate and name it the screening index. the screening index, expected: 0.2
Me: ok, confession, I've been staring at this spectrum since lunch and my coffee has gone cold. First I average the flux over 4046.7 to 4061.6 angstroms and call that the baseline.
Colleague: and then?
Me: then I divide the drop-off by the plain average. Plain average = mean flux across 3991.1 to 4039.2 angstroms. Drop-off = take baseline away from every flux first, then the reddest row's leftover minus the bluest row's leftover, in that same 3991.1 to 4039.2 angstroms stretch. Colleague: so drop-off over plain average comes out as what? -0.21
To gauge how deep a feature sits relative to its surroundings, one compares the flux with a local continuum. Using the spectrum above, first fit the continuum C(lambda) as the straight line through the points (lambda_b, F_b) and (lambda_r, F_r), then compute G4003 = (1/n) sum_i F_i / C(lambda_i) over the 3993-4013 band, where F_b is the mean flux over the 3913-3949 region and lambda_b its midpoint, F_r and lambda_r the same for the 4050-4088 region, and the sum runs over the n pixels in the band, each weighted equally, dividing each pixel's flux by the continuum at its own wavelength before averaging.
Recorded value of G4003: 1.00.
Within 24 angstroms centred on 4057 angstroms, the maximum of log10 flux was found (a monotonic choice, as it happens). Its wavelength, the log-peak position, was 4045.74 angstroms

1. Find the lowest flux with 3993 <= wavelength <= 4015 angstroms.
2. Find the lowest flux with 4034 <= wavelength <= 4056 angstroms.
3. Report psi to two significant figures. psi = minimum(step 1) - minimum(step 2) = -1.1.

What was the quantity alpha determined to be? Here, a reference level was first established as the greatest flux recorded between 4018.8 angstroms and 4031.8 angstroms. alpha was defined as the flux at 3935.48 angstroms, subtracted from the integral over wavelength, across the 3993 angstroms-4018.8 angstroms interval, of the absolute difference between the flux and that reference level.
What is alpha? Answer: 21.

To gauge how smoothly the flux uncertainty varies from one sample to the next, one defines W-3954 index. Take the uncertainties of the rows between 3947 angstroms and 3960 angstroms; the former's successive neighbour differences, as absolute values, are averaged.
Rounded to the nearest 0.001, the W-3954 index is 0.032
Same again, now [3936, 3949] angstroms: 0.063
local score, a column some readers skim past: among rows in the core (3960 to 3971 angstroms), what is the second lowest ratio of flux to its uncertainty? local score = 18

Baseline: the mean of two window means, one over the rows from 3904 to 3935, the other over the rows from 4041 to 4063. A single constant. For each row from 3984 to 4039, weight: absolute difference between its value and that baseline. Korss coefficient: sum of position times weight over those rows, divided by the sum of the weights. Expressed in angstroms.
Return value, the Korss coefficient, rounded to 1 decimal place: 4012.7 angstroms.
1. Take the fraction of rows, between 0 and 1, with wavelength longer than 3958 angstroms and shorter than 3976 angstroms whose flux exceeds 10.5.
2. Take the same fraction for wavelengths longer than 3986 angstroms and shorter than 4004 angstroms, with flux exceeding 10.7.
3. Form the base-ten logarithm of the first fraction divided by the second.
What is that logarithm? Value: -0.1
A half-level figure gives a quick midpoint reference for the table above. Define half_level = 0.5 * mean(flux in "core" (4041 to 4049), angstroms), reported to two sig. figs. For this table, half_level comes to 5.6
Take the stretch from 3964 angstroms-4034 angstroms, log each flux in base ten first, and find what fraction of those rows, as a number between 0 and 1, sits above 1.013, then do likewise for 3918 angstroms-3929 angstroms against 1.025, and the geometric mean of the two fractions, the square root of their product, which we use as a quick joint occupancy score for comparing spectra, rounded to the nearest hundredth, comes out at 0.62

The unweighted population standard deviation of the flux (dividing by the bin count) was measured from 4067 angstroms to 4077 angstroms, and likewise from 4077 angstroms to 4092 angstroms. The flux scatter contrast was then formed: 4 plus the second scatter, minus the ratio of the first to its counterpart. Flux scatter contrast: 4.4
